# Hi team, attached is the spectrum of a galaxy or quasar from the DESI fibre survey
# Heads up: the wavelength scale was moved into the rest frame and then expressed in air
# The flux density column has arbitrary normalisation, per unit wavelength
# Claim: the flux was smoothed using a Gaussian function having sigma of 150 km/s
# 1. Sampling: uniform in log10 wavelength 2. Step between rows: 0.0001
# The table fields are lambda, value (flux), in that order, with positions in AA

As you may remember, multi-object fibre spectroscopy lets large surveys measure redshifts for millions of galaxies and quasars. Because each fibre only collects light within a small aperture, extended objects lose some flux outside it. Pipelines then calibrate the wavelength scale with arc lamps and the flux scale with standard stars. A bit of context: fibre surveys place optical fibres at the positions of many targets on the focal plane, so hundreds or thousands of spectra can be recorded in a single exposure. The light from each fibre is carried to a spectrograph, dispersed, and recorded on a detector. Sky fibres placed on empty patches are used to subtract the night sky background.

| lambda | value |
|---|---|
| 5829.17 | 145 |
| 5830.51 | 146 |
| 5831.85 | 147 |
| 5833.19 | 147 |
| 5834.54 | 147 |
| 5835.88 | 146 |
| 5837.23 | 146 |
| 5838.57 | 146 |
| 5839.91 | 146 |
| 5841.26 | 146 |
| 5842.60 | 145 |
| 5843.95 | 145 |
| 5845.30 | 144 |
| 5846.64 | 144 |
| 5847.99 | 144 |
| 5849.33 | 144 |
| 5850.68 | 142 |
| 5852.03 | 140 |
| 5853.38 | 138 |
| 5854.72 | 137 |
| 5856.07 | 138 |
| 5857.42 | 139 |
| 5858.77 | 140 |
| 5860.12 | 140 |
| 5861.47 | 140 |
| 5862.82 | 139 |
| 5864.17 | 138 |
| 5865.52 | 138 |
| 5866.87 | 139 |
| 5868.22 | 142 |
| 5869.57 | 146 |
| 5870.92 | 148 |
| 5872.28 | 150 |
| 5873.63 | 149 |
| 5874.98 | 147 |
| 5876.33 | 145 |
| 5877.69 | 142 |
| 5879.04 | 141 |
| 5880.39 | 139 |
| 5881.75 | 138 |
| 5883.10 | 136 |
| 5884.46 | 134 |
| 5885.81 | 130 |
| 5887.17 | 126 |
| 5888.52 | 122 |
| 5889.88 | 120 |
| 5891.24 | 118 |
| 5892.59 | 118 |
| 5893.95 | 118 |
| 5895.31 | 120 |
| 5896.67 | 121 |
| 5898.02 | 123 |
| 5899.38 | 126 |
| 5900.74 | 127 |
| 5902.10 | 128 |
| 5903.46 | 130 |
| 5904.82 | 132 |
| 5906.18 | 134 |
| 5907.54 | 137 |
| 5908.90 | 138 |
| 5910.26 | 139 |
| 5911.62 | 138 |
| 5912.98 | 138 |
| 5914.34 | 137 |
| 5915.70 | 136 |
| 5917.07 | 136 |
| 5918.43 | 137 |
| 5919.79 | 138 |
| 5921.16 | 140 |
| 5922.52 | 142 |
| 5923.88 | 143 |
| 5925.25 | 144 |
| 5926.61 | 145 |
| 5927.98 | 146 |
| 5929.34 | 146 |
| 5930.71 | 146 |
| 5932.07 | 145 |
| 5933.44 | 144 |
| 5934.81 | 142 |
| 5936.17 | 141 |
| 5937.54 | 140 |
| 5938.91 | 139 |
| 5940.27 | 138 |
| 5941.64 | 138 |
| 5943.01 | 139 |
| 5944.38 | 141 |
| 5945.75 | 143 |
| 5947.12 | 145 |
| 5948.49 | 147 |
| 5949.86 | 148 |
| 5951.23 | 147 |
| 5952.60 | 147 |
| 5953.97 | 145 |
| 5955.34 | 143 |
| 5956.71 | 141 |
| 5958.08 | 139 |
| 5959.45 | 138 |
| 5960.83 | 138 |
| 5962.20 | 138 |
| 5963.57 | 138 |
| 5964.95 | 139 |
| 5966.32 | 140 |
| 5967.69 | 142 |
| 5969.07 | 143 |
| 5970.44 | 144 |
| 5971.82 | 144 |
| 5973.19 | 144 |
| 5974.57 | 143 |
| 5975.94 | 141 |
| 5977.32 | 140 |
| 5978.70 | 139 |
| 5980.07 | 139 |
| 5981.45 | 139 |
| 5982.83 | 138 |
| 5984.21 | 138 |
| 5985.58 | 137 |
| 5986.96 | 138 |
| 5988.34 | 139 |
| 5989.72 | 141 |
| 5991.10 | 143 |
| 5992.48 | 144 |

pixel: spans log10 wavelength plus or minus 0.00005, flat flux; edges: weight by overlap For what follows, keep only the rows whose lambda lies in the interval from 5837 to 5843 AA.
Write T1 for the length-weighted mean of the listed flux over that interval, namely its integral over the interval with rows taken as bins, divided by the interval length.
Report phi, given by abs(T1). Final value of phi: 146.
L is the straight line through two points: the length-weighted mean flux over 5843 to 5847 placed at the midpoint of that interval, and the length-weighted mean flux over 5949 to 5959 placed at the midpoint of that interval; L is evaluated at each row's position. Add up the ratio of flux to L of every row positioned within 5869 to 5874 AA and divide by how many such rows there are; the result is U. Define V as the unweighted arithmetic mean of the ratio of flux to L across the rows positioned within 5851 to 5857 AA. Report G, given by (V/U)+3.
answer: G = 3.93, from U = 1.03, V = 0.96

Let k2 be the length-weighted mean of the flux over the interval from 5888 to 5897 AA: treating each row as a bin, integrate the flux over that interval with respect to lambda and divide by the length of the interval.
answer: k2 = 119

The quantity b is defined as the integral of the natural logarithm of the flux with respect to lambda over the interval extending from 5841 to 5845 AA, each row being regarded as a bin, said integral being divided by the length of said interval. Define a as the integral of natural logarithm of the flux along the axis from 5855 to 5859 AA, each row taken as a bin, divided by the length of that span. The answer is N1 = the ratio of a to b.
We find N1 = 0.99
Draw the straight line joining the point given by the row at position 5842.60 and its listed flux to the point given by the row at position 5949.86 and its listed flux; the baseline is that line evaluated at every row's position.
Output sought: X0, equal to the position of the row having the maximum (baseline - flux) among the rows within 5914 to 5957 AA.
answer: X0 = 5917.07 AA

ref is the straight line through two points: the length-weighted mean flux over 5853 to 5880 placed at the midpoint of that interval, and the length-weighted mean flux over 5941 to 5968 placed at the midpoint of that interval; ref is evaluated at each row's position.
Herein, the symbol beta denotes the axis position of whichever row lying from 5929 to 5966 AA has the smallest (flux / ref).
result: 5940.27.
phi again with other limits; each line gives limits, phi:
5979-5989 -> 138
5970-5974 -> 144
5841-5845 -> 145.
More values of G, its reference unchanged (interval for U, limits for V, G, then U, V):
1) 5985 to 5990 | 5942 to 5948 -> 4.02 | 0.96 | 0.98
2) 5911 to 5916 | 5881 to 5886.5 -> 3.98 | 0.95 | 0.93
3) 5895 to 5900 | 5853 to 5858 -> 4.13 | 0.85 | 0.96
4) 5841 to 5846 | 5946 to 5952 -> 4.01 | 1.00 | 1.02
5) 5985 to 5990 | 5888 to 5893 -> 3.86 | 0.96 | 0.83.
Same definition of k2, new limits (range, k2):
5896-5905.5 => 127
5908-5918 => 137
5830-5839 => 146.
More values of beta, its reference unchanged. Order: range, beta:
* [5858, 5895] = 5891.24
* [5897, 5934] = 5898.02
